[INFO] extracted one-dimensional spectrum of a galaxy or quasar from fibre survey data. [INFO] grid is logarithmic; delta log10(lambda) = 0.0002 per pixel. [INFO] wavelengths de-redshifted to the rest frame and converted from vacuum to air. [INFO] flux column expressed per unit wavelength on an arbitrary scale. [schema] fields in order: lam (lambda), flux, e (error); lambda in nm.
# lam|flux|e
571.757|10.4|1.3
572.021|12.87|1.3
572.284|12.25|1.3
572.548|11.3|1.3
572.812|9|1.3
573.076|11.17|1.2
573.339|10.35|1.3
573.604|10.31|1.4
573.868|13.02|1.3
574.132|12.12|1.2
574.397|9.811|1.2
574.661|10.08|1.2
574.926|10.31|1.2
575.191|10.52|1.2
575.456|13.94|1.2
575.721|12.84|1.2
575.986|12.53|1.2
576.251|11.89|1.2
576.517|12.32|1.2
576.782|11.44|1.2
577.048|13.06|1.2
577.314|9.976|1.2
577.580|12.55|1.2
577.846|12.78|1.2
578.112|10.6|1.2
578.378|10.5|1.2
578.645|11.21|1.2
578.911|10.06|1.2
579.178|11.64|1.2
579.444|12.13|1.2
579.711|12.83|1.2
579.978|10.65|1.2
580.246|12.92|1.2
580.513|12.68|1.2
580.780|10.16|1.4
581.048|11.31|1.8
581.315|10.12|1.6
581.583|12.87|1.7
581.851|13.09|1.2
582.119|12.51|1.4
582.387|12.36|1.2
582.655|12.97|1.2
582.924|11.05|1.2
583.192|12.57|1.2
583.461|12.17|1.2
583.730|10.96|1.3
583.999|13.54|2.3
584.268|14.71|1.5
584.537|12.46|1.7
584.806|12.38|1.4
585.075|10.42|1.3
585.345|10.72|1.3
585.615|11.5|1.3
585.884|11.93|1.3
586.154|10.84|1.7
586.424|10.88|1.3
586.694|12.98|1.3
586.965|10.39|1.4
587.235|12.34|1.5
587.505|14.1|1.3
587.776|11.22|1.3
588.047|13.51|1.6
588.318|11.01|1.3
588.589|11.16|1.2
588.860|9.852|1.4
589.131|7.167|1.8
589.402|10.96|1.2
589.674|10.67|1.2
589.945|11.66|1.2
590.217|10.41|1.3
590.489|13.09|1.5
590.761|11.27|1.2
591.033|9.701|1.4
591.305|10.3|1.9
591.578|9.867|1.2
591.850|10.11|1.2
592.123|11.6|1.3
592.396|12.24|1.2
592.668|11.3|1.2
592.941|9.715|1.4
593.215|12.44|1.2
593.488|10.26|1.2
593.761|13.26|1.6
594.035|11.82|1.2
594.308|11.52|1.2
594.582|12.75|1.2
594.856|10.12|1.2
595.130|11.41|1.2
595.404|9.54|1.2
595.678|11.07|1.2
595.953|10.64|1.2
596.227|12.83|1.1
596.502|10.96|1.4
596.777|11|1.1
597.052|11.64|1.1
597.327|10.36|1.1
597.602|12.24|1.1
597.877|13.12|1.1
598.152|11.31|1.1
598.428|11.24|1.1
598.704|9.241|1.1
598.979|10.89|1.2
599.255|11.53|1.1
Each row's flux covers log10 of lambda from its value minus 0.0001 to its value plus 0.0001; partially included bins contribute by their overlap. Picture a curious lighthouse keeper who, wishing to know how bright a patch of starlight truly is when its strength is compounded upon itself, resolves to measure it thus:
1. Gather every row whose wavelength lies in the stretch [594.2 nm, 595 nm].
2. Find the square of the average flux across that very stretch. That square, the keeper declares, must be 131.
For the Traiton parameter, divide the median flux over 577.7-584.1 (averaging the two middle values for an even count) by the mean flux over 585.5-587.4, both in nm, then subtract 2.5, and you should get -1.45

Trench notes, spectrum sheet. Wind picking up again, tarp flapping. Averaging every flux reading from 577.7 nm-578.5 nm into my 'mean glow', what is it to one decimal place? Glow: 11.3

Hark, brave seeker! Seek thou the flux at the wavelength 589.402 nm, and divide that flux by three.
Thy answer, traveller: 3.65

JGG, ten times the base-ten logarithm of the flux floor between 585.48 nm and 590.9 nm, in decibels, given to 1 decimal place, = 8.6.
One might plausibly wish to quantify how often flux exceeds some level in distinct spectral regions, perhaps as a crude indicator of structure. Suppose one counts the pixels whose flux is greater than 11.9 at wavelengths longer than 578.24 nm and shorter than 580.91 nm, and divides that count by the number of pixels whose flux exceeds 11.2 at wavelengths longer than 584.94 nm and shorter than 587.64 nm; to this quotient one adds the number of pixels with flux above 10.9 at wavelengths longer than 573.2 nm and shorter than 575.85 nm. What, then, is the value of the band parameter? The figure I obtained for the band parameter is 4.8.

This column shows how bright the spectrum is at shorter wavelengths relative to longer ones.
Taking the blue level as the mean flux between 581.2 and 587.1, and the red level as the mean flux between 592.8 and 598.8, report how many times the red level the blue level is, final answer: 1.06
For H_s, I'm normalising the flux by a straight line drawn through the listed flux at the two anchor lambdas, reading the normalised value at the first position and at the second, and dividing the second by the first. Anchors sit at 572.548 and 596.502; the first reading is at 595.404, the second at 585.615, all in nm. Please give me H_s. 1.19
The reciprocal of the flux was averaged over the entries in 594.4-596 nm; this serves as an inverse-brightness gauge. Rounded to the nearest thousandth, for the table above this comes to 0.092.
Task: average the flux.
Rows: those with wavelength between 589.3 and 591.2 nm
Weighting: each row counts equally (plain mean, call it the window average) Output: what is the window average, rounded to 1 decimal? 11.1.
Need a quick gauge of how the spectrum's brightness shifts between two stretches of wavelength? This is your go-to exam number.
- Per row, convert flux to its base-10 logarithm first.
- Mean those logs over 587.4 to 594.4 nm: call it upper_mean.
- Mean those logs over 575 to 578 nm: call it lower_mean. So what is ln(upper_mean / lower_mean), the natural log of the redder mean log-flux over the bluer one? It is -0.04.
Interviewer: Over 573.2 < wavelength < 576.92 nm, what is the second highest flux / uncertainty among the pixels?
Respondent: 10.7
